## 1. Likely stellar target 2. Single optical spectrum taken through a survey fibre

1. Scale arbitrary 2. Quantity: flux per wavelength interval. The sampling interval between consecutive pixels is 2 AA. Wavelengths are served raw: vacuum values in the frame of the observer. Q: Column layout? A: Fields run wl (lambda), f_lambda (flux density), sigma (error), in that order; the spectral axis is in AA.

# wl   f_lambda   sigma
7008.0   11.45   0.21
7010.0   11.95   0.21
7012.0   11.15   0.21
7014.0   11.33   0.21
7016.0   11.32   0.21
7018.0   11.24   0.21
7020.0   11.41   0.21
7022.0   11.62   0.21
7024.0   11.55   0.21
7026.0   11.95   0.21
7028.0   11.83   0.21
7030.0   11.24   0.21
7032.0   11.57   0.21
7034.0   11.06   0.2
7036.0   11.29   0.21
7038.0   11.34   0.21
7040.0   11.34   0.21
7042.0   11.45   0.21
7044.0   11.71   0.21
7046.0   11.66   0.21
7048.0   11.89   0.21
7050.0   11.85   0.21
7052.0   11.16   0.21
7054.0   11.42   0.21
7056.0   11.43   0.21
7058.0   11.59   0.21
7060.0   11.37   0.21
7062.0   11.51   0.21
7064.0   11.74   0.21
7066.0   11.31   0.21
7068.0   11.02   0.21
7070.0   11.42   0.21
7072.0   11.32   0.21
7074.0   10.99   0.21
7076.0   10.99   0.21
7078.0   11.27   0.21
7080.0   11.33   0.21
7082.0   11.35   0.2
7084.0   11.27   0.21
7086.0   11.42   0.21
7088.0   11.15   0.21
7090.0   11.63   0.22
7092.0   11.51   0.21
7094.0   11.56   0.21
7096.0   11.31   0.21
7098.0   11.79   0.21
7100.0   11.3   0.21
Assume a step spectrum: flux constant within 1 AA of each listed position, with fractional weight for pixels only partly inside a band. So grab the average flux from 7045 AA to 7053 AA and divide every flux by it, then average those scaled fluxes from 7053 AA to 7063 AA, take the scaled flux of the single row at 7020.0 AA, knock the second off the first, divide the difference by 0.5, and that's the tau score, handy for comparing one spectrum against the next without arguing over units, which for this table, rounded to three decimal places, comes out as 0.009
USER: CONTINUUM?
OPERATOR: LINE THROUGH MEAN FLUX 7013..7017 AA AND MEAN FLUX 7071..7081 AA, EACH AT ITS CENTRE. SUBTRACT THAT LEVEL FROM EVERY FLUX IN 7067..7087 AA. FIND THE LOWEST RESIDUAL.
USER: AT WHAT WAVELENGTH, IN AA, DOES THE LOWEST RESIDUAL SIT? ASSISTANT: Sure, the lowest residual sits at 7074.0 AA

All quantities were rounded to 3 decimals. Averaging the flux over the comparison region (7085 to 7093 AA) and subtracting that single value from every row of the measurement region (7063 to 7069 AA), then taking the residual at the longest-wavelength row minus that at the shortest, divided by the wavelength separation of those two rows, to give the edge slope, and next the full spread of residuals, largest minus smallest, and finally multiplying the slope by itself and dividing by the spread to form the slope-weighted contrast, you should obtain 0.045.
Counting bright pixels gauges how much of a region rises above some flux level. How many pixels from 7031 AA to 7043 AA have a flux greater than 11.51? 1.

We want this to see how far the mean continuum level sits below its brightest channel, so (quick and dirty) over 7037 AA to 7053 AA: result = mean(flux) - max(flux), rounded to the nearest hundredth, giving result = -0.34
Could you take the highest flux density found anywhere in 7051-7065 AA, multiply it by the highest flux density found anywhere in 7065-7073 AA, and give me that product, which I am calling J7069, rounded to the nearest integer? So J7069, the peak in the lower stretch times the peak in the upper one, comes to 134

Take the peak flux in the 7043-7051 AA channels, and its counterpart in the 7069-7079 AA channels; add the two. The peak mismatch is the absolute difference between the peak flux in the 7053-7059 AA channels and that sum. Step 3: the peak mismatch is 11.7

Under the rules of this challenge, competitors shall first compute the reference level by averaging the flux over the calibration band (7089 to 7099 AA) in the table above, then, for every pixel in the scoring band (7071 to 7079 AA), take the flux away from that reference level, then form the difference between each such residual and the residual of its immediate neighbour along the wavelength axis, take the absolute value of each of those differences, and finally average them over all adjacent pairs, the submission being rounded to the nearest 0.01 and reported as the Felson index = 0.20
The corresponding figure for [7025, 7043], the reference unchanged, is 0.24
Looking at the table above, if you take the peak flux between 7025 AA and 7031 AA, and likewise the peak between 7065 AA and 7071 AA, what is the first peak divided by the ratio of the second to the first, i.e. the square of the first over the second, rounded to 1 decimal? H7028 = 12.5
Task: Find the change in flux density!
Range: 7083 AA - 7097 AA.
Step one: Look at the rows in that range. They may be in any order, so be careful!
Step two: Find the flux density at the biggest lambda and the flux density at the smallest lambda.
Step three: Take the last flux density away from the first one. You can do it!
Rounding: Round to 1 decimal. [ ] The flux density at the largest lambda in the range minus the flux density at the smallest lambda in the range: 0.0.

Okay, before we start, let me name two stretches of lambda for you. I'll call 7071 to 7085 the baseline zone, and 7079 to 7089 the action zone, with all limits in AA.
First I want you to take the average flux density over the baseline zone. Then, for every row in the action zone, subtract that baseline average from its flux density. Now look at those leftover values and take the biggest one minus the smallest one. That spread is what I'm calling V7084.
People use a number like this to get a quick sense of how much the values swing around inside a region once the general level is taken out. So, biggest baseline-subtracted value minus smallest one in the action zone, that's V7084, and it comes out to 0.3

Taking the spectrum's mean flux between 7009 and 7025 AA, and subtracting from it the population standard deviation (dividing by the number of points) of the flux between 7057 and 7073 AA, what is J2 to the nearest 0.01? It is 11.25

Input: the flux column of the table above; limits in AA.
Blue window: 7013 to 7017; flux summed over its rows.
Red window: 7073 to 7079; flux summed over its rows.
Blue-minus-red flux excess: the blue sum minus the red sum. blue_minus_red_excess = -11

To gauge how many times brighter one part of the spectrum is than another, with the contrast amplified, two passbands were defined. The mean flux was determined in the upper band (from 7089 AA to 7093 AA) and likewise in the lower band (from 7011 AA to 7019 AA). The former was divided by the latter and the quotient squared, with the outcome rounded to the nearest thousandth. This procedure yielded 1.056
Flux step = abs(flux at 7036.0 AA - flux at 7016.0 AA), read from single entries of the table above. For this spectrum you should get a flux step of 0.0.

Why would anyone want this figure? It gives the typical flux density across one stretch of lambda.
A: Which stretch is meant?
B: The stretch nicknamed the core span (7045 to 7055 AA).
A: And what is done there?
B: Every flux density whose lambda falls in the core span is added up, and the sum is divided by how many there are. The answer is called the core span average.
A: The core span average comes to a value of 11.6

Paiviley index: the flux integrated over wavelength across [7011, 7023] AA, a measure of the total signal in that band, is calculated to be 136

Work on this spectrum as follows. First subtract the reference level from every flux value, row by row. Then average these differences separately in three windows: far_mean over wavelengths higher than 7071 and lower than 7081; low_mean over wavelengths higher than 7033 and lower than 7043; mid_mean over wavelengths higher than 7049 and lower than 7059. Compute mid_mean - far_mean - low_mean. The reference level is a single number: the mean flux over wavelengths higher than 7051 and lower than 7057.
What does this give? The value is 0.35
